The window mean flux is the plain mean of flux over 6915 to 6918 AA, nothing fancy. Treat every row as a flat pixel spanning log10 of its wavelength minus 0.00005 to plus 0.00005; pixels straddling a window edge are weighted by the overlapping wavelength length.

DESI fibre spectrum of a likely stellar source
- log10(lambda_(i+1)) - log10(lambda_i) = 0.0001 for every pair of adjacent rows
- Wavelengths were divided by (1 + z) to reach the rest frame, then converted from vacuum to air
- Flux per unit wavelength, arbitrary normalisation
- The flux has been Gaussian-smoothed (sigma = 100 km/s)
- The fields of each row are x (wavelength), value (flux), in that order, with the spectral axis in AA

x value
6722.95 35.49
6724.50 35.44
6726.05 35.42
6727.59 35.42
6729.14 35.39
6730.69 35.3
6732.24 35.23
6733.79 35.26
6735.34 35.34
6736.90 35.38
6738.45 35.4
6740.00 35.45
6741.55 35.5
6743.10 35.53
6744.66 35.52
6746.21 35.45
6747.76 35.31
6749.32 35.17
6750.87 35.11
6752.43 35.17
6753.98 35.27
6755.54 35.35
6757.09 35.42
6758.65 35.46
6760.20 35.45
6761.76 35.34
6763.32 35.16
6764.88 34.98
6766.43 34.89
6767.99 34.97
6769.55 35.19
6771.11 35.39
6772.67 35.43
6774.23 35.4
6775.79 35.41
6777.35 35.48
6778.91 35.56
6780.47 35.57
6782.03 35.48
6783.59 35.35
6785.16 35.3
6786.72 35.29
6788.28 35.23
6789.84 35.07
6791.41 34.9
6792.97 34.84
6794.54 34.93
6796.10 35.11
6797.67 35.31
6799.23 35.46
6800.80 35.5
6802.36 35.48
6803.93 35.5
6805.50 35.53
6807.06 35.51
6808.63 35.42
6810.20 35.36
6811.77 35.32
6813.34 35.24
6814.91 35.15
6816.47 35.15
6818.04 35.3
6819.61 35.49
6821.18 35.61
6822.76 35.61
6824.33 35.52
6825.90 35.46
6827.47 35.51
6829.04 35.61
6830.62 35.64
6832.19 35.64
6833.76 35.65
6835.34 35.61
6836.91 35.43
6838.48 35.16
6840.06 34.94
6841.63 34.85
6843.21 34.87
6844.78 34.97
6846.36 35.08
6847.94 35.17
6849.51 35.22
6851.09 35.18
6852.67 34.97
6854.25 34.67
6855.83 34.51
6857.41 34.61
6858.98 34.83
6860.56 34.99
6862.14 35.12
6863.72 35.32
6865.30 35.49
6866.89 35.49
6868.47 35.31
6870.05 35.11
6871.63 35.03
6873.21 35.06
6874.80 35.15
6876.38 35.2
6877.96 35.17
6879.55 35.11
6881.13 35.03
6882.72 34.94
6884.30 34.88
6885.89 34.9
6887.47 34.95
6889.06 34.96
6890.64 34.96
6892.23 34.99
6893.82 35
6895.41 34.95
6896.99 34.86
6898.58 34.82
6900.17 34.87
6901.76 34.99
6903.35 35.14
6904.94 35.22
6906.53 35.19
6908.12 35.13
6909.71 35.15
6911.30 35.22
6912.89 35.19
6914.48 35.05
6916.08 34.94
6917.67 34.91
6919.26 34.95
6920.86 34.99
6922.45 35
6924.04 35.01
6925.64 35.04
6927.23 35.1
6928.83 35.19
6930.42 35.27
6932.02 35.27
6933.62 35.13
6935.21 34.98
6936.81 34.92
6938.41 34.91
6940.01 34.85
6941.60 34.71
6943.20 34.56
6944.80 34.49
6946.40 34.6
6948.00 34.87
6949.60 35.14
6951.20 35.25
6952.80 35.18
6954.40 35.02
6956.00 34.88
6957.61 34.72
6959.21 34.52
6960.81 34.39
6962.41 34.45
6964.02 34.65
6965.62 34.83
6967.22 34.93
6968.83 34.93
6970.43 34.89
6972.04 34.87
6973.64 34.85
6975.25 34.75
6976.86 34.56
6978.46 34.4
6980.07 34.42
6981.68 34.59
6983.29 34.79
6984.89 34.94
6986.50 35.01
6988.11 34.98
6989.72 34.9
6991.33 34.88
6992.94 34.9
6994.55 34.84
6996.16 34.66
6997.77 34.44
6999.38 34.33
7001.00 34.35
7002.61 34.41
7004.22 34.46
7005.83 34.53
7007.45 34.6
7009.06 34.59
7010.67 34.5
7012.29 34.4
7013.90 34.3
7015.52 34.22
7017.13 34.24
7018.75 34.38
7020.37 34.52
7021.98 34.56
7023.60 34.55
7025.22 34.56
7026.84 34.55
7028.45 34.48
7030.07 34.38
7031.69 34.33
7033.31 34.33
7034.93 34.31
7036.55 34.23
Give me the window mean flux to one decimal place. 34.9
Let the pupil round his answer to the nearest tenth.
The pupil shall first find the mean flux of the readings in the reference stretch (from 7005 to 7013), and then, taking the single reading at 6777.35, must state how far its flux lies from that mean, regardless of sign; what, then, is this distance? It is 1.0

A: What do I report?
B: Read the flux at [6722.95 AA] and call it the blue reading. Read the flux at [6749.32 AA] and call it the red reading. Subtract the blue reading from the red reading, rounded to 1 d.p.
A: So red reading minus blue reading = -0.3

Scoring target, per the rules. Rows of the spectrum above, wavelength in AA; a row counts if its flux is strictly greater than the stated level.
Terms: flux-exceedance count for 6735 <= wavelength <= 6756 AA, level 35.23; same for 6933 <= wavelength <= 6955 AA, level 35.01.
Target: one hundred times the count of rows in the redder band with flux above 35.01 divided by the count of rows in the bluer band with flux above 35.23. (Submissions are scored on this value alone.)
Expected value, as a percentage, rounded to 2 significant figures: 45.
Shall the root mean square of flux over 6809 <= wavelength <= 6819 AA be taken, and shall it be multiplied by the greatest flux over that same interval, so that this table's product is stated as 1247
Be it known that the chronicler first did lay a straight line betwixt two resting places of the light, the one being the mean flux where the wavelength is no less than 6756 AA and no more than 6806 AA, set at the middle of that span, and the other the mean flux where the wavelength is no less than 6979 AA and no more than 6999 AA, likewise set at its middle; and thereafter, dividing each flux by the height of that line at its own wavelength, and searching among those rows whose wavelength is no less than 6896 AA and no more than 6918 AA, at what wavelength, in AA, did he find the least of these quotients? 6898.58 AA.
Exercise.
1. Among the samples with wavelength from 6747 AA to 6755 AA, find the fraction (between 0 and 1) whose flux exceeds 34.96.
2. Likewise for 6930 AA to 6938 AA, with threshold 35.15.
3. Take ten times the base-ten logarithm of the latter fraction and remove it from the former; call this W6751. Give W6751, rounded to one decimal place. 5.0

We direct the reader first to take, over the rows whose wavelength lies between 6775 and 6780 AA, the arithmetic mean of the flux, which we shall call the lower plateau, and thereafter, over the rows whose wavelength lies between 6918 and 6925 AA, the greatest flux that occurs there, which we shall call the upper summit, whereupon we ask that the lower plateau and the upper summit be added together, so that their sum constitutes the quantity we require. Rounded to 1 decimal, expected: 70.5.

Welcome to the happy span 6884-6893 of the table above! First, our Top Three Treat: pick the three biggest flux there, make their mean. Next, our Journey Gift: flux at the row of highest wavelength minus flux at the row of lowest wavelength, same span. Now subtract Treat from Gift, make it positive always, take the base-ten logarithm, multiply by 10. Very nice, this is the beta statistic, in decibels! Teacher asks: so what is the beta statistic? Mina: 15.4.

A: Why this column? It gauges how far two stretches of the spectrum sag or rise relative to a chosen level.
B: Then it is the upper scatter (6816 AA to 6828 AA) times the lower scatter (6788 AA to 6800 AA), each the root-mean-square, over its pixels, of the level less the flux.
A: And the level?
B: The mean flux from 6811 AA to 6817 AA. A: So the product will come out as 0.06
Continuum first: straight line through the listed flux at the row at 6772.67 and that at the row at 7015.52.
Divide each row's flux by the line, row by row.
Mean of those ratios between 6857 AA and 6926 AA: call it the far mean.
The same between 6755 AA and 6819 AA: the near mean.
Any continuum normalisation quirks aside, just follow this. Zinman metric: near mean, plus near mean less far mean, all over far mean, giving 0.98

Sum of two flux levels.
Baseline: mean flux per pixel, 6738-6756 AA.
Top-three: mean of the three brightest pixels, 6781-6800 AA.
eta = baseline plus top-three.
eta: 70.8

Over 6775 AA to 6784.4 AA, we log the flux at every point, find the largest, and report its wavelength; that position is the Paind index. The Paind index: 6780.47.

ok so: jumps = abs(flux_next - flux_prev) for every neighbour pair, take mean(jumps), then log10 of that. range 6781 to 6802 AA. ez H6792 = -0.97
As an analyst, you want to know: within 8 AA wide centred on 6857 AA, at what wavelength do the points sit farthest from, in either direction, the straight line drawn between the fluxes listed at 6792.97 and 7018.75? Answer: 6860.56 AA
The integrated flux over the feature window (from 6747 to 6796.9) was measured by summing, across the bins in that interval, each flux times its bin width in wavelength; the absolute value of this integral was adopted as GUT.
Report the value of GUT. 1759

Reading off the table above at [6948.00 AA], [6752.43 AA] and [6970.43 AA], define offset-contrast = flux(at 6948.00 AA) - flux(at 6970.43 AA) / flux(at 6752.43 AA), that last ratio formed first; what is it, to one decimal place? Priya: 33.9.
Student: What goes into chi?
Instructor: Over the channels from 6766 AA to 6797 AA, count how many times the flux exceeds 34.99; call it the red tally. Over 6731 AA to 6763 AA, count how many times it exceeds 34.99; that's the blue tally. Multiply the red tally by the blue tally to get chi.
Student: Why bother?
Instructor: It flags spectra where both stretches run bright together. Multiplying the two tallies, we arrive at 300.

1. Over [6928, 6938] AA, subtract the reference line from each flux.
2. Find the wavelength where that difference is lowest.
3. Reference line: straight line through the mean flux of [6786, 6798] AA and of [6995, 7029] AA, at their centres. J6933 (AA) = 6936.81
